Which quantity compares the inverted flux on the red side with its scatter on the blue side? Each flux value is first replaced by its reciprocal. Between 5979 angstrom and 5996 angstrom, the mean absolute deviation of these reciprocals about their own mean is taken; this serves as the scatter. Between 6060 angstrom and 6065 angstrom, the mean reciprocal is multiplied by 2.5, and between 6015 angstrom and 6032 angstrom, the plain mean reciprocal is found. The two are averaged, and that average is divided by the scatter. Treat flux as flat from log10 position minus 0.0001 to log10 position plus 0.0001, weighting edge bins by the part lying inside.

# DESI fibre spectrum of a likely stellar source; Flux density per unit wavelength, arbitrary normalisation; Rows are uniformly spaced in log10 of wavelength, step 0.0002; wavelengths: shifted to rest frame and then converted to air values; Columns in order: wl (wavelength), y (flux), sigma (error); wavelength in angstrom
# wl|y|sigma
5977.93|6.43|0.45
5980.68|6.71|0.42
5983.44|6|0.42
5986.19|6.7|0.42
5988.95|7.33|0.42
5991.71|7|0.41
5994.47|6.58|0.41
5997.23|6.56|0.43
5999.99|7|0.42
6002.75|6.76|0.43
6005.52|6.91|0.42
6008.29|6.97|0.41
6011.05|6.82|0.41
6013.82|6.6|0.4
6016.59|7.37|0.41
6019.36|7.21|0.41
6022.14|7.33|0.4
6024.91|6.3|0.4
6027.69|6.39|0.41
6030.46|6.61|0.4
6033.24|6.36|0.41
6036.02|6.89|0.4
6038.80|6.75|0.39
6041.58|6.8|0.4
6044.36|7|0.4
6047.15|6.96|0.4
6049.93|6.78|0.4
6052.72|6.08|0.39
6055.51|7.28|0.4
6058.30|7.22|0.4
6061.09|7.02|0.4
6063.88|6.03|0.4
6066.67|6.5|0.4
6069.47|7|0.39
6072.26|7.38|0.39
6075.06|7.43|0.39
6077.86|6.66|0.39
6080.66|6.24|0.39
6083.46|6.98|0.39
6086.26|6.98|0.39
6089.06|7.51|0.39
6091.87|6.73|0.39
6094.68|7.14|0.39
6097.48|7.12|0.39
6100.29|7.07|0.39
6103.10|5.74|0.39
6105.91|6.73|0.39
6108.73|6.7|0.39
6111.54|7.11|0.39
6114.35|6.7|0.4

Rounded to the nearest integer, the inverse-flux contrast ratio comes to 40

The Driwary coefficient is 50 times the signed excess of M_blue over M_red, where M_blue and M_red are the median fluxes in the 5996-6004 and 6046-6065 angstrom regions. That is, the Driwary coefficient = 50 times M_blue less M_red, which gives -10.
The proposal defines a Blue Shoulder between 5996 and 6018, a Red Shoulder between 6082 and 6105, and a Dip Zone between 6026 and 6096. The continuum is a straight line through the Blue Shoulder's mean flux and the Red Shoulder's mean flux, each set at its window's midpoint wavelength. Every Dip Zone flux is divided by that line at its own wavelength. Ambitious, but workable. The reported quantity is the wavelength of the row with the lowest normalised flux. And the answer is 6063.88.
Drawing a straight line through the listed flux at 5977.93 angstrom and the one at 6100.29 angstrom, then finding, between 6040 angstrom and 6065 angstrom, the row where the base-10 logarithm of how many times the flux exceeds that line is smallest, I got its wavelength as 6063.88 angstrom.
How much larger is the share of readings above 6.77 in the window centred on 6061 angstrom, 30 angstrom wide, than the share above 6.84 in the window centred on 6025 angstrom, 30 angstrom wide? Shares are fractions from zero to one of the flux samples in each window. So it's 0.36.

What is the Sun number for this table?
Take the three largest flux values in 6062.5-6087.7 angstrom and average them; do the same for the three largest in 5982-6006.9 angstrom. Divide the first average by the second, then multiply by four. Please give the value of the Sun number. 4.09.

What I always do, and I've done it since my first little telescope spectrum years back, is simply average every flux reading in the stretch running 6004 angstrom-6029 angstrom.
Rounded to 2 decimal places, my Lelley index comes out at 6.88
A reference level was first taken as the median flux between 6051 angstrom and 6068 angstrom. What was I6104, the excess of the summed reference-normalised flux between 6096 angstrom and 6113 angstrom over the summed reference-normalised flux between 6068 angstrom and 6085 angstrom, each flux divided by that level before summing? -0.18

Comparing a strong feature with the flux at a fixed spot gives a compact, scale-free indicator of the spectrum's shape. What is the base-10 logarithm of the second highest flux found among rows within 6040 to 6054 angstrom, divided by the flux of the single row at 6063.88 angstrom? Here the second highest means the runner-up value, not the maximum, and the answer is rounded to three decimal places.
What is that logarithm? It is 0.062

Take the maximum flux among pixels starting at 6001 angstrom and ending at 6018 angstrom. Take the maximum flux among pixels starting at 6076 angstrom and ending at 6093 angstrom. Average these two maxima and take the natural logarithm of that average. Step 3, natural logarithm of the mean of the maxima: 2.007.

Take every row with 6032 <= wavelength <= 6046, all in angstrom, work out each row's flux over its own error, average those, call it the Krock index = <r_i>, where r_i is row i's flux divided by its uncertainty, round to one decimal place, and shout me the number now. 16.9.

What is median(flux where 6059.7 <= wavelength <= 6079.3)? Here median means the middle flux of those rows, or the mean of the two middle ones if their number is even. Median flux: 7.00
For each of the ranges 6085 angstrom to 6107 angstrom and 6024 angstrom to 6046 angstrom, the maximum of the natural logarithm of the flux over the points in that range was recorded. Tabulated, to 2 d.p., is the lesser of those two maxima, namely 1.95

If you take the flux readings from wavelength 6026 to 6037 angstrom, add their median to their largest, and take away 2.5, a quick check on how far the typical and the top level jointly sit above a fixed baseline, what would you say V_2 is 10.9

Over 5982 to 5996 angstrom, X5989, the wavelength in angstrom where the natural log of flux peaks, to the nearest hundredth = 5988.95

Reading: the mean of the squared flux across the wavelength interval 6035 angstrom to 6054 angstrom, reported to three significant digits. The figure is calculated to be 45.7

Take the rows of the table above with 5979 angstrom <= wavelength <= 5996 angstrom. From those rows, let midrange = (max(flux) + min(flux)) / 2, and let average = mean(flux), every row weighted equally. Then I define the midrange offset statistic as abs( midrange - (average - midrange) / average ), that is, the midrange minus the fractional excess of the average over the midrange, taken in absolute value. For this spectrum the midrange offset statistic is 6.66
